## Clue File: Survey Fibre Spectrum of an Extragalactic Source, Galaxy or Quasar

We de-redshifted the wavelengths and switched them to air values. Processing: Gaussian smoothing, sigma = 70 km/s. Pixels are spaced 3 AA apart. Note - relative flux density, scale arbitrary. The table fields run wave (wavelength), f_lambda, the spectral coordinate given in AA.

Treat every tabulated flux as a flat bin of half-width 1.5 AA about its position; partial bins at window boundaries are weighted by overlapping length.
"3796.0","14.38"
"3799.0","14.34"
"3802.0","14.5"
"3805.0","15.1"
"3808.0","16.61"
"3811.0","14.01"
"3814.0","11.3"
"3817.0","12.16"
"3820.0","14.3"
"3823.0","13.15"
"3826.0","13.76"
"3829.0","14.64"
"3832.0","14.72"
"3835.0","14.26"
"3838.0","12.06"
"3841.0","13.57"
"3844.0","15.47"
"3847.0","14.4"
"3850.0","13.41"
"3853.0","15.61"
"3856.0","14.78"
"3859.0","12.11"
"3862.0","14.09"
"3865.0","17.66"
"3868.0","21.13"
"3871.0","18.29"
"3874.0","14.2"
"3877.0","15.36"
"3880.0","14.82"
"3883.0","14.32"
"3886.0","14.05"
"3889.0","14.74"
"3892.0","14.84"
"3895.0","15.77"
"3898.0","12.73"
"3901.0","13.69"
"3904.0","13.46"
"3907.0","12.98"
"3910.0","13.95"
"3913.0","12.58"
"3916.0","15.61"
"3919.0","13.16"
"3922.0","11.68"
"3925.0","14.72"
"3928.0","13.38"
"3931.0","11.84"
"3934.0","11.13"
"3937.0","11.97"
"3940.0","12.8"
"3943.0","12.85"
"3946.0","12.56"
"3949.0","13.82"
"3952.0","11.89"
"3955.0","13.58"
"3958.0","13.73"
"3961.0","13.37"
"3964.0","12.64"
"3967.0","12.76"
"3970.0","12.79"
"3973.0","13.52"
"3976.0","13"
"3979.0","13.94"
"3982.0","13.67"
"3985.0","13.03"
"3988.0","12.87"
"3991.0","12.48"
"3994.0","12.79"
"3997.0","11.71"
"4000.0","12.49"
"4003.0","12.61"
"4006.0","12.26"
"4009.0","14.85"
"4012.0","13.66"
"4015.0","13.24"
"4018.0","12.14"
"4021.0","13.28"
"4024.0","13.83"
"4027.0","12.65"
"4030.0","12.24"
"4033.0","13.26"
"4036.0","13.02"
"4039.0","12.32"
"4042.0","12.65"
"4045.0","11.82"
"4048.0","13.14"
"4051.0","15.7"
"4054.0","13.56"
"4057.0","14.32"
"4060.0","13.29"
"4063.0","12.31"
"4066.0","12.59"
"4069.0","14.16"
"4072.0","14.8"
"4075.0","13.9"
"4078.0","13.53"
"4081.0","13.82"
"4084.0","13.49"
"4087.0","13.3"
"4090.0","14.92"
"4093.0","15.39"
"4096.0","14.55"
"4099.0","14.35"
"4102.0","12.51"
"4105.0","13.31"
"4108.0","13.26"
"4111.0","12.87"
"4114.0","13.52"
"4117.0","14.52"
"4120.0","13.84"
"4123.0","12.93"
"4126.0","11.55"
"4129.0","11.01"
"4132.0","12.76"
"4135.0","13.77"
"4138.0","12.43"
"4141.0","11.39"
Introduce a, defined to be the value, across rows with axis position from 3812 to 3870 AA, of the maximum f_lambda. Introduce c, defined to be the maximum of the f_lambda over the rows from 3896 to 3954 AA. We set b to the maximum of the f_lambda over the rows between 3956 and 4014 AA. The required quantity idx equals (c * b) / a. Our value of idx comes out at 11.0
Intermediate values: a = 21.13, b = 14.85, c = 15.61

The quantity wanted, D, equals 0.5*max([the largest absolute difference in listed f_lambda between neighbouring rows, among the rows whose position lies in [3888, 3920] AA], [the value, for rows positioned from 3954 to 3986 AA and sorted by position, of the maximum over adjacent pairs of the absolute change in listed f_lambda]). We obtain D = 1.52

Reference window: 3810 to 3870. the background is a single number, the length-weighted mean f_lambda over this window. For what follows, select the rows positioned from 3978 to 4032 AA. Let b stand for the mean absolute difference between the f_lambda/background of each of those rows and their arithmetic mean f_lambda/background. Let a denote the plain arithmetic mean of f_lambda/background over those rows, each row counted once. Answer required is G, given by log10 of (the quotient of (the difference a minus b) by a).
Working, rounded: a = 0.90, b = 0.043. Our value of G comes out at -0.021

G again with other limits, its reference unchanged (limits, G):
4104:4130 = -0.027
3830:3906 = -0.039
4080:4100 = -0.019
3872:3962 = -0.032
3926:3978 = -0.020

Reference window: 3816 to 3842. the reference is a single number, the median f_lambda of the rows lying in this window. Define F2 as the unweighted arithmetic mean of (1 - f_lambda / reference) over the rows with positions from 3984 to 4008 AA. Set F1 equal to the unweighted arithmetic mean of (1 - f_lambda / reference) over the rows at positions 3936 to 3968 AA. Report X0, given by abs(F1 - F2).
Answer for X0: 0.027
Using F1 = 0.06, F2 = 0.089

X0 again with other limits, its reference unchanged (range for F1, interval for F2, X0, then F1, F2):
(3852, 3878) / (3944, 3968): 0.209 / -0.16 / 0.052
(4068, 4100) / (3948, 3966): 0.075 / -0.03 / 0.043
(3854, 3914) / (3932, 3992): 0.135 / -0.07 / 0.061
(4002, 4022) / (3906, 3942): 0.012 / 0.04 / 0.056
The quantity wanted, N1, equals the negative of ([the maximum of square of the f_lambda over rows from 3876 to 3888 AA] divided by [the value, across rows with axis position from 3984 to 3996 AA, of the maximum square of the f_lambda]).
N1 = -1.4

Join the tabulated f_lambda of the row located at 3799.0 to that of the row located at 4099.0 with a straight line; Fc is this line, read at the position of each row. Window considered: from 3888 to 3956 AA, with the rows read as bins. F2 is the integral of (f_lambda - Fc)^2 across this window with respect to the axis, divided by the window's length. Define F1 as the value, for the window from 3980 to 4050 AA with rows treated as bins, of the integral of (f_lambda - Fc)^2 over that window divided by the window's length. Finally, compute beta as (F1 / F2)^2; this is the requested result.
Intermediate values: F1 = 2.65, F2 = 2.6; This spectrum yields 1.0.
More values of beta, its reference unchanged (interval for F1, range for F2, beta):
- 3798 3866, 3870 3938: 0.6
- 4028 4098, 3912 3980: 0.4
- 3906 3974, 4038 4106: 3.4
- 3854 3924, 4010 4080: 5.0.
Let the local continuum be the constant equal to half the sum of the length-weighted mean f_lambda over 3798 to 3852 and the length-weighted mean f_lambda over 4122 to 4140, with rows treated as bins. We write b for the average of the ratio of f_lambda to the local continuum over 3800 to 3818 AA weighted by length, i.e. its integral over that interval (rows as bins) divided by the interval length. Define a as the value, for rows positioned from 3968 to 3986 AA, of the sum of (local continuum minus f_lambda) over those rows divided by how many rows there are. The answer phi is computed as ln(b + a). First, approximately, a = -0.1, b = 1.06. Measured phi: -0.08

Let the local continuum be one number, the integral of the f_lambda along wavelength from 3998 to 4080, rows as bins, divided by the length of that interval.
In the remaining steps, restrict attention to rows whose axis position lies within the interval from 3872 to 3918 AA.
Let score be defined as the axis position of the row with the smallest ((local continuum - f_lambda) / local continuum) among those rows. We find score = 3895.0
